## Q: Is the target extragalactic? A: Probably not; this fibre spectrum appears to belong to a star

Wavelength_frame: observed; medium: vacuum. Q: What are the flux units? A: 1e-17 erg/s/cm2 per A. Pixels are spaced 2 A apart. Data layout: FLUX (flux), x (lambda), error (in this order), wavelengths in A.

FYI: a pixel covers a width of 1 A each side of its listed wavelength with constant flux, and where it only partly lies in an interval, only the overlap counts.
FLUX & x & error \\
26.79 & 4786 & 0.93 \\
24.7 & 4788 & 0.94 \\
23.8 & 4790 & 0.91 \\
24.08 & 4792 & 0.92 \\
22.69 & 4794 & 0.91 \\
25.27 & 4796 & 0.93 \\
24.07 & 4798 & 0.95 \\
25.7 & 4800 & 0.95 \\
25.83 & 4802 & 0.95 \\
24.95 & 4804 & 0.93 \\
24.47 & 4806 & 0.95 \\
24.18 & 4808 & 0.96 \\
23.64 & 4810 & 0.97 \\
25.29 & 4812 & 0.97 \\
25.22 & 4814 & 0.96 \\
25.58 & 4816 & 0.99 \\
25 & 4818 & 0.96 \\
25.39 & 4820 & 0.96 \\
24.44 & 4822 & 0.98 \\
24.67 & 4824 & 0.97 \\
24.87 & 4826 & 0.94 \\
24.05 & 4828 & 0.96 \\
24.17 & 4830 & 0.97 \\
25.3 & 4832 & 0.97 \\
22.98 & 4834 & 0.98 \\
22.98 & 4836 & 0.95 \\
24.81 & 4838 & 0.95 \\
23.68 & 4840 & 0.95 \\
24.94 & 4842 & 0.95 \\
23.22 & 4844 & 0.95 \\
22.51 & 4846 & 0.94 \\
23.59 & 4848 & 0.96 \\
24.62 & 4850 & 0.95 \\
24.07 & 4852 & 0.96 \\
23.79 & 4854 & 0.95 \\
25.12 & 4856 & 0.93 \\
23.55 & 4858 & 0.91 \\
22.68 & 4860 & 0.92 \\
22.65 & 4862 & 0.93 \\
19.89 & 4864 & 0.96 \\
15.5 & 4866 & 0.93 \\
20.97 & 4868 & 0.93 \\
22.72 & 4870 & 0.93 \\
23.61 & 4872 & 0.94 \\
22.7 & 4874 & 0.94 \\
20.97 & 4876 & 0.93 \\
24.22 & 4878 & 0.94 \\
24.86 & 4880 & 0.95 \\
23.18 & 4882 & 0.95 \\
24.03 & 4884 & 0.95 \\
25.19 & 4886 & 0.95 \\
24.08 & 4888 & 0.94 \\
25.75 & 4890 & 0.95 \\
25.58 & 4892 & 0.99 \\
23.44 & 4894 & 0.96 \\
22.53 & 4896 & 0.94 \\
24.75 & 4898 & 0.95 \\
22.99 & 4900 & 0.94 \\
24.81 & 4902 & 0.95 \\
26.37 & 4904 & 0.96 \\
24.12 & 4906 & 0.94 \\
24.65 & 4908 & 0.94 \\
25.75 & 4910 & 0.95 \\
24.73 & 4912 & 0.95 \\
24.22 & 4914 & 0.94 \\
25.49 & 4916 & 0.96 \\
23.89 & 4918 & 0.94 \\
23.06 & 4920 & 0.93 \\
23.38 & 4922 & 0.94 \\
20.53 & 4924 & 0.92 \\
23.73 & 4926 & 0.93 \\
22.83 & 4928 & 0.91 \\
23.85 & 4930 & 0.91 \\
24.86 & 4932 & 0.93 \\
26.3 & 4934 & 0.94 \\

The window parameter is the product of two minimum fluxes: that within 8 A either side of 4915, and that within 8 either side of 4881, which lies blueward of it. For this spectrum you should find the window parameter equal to 484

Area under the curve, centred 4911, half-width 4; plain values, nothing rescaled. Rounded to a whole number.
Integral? 199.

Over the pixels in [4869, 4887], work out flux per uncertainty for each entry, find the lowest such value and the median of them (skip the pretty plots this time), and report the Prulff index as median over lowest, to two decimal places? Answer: 1.11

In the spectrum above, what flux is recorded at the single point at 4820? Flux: 25.39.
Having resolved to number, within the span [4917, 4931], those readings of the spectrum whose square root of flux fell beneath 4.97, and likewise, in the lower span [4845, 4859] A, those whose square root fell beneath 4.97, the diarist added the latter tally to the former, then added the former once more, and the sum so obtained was 20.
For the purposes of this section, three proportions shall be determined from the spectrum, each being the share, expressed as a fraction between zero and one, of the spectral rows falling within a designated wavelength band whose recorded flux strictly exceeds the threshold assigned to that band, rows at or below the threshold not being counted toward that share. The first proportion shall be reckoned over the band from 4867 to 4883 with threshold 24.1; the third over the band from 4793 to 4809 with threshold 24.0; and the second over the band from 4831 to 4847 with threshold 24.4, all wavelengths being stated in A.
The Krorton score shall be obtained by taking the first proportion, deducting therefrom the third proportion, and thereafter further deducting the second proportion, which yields -1.0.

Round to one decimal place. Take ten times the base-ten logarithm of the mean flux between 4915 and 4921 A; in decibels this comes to 13.8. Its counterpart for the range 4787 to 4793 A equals 13.8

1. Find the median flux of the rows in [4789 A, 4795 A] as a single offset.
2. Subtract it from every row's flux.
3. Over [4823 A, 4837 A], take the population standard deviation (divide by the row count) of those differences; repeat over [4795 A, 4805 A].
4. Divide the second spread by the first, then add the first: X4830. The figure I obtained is 1.59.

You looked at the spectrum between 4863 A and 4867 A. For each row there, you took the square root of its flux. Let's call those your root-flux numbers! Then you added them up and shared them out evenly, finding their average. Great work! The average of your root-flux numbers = 4.20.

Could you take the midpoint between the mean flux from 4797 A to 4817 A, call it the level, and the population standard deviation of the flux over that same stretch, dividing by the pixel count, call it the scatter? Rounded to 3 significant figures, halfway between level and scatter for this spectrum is 12.8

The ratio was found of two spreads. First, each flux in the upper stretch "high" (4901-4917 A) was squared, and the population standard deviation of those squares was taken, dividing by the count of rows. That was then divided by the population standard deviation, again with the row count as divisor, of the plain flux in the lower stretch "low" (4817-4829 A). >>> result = 87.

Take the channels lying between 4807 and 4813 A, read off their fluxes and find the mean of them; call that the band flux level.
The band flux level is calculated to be 24.4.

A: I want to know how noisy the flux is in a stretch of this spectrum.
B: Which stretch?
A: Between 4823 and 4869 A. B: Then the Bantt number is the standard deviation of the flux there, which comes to 2.1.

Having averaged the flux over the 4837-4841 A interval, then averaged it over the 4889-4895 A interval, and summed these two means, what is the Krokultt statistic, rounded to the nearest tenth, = 49.2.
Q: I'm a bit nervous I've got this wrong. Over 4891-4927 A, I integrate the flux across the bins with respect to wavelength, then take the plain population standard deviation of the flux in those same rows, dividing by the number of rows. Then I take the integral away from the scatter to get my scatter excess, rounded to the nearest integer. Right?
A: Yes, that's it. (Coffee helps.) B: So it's -867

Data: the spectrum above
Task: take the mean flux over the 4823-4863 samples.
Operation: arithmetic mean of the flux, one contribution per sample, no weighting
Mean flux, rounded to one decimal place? 23.9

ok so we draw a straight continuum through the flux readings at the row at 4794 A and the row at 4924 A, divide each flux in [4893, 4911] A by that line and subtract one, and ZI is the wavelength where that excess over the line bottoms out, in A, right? 4896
